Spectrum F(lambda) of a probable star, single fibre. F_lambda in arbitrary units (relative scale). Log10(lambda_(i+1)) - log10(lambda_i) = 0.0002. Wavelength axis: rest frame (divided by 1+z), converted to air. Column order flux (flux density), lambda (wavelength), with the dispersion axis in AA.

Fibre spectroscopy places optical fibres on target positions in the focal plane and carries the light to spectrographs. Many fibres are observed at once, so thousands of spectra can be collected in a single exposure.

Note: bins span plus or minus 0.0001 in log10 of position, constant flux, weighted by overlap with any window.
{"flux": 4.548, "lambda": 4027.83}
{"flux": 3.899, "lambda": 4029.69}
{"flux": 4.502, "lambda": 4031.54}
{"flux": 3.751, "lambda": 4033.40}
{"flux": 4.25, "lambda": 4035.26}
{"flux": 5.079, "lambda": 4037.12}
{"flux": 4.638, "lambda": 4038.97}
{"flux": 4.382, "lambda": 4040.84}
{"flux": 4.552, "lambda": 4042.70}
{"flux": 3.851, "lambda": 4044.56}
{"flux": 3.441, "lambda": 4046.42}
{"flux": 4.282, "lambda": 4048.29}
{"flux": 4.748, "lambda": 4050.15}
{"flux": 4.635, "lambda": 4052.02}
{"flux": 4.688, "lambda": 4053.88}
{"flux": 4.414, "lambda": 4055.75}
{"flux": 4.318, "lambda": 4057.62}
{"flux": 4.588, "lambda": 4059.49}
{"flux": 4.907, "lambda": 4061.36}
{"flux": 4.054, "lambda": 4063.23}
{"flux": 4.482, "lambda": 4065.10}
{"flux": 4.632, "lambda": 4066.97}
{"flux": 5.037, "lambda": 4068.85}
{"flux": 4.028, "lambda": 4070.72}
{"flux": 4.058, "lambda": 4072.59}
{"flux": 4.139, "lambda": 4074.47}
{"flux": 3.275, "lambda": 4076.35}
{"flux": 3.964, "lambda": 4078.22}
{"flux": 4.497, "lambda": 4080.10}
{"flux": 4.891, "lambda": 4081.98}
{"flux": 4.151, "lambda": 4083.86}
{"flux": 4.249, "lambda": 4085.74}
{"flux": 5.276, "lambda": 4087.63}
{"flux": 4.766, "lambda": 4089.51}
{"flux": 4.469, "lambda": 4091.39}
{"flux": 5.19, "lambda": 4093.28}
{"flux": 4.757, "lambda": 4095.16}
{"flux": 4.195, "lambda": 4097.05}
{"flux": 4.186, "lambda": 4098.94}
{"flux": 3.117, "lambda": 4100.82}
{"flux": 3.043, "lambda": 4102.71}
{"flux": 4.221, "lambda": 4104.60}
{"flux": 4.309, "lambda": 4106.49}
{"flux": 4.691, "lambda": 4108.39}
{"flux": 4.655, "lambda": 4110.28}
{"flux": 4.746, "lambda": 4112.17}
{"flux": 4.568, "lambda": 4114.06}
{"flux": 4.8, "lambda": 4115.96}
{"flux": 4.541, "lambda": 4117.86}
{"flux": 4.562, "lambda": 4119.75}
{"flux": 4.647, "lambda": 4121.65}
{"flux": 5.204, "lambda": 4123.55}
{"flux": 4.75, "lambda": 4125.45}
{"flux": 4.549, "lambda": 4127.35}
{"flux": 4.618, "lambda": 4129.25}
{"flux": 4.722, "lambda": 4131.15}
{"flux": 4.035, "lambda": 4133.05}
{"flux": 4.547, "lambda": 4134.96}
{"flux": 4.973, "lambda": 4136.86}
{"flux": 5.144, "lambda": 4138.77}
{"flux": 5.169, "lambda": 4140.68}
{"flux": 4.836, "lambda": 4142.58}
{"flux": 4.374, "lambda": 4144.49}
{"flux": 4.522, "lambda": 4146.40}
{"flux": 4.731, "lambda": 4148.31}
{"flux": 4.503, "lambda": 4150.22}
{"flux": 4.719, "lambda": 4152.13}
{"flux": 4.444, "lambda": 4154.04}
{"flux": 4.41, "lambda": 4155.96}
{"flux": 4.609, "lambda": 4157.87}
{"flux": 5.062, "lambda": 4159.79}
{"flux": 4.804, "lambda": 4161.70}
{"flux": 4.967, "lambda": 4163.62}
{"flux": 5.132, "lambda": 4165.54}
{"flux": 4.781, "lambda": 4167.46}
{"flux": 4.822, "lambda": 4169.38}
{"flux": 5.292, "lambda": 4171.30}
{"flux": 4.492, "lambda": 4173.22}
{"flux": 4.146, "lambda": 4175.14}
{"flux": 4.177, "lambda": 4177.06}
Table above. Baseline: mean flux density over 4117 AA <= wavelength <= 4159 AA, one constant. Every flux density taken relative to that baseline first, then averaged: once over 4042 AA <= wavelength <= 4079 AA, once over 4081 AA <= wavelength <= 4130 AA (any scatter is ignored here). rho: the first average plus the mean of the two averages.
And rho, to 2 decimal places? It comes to -0.62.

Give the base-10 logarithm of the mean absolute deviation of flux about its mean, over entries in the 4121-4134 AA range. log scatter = -0.7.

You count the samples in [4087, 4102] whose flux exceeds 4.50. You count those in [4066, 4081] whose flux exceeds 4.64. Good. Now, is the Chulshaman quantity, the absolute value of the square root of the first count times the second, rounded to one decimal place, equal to 2.0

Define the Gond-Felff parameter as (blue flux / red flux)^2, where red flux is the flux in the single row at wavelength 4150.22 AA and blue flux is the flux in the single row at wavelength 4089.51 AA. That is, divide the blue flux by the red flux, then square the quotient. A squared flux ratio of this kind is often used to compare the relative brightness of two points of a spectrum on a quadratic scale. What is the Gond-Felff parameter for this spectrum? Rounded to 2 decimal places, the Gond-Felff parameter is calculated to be 1.12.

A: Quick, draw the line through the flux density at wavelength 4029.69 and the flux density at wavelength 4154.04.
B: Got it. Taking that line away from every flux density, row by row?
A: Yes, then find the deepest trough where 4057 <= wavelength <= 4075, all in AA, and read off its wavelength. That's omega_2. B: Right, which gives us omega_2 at 4070.72 AA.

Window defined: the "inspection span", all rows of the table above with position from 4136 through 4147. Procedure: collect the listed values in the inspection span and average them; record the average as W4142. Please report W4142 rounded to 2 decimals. 4.84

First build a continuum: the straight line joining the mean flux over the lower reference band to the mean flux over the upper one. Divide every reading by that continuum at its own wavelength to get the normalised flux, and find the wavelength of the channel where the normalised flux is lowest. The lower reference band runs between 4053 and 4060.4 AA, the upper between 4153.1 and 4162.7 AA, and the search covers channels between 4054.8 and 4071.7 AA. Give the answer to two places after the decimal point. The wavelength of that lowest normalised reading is 4070.72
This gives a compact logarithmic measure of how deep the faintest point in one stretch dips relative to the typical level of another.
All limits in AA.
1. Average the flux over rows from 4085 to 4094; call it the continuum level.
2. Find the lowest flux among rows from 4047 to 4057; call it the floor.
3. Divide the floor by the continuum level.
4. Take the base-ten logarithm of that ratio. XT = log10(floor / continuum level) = -0.05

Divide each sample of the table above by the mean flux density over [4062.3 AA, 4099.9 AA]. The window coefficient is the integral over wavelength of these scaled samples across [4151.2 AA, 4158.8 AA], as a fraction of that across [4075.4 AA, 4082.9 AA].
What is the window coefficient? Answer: 1.11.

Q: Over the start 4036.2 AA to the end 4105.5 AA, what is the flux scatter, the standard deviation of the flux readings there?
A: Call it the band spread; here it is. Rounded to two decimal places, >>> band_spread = 0.53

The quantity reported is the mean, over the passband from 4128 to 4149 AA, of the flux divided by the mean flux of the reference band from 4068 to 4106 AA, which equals 1.10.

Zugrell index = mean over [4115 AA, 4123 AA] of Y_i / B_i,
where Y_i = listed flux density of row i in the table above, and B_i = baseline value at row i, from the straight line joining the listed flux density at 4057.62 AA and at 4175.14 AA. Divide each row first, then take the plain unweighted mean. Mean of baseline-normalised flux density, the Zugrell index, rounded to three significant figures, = 1.10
